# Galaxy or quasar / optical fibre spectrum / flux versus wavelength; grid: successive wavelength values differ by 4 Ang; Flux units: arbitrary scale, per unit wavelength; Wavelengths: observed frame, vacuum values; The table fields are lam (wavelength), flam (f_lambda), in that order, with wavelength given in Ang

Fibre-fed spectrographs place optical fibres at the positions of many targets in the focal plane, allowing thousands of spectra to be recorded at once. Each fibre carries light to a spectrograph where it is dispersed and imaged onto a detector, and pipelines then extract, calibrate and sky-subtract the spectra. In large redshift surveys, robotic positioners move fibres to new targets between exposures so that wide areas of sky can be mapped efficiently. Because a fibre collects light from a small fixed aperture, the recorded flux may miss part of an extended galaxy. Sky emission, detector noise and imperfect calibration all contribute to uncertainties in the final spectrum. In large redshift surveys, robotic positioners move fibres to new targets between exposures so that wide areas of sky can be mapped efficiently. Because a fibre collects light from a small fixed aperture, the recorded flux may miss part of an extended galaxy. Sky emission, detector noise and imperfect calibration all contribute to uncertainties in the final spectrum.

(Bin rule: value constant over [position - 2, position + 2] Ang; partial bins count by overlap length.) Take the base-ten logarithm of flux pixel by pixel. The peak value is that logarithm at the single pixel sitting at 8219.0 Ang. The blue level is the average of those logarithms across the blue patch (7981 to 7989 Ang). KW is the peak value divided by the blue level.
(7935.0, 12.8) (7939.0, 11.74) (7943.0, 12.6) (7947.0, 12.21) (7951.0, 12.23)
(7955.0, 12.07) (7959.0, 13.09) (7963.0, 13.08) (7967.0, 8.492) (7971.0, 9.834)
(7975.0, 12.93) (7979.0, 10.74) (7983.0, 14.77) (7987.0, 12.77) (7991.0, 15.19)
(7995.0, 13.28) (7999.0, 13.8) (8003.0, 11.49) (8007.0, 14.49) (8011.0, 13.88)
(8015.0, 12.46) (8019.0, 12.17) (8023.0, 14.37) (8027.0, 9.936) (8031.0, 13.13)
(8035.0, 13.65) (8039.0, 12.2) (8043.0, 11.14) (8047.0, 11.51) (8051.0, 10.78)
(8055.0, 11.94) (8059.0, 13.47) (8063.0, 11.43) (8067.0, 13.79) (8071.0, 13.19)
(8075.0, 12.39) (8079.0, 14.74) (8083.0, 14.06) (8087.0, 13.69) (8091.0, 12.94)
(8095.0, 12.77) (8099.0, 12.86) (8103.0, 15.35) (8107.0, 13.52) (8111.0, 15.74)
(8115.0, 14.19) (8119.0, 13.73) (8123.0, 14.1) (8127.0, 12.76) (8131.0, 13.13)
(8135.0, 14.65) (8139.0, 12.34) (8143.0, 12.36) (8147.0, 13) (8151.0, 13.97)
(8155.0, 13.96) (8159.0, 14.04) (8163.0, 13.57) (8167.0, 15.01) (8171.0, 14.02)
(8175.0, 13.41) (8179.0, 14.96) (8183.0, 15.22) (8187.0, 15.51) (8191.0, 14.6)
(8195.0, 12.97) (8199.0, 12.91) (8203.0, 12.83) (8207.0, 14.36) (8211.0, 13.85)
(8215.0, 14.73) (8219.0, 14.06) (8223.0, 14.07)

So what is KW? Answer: 1.01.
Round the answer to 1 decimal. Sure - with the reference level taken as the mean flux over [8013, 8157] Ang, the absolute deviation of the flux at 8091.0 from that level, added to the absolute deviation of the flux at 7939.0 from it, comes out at 1.5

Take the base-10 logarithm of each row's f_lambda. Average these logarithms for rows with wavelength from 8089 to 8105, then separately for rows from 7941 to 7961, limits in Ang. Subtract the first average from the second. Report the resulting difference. -0.034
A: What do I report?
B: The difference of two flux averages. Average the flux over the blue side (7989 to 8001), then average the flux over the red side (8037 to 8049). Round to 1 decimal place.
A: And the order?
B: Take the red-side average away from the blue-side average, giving 2.5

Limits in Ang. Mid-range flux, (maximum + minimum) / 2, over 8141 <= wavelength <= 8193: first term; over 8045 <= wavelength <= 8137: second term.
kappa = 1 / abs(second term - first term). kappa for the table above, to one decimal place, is 1.5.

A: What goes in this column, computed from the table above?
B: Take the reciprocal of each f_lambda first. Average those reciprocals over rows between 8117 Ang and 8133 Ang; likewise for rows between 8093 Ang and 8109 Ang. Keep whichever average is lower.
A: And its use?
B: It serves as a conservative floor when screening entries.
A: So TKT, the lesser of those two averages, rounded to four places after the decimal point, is 0.0738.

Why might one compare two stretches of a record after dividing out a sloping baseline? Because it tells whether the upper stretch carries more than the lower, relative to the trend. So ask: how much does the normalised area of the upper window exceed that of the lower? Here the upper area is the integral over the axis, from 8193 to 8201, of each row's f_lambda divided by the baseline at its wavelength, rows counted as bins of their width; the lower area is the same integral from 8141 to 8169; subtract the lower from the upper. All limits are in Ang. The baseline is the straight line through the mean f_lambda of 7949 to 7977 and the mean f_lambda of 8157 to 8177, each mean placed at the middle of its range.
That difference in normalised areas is -20.4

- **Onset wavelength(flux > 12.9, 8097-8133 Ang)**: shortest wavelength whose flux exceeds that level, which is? 8103.0 Ang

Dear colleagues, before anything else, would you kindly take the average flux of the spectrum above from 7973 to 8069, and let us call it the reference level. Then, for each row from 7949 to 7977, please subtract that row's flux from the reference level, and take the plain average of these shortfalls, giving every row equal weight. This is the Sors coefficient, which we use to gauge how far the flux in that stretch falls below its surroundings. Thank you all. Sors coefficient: 1.0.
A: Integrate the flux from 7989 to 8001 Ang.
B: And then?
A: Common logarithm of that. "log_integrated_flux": 2.23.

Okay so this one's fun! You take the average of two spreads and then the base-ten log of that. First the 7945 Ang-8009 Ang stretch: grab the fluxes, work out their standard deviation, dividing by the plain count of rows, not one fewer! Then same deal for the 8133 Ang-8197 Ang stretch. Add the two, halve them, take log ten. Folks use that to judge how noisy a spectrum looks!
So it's 0.13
